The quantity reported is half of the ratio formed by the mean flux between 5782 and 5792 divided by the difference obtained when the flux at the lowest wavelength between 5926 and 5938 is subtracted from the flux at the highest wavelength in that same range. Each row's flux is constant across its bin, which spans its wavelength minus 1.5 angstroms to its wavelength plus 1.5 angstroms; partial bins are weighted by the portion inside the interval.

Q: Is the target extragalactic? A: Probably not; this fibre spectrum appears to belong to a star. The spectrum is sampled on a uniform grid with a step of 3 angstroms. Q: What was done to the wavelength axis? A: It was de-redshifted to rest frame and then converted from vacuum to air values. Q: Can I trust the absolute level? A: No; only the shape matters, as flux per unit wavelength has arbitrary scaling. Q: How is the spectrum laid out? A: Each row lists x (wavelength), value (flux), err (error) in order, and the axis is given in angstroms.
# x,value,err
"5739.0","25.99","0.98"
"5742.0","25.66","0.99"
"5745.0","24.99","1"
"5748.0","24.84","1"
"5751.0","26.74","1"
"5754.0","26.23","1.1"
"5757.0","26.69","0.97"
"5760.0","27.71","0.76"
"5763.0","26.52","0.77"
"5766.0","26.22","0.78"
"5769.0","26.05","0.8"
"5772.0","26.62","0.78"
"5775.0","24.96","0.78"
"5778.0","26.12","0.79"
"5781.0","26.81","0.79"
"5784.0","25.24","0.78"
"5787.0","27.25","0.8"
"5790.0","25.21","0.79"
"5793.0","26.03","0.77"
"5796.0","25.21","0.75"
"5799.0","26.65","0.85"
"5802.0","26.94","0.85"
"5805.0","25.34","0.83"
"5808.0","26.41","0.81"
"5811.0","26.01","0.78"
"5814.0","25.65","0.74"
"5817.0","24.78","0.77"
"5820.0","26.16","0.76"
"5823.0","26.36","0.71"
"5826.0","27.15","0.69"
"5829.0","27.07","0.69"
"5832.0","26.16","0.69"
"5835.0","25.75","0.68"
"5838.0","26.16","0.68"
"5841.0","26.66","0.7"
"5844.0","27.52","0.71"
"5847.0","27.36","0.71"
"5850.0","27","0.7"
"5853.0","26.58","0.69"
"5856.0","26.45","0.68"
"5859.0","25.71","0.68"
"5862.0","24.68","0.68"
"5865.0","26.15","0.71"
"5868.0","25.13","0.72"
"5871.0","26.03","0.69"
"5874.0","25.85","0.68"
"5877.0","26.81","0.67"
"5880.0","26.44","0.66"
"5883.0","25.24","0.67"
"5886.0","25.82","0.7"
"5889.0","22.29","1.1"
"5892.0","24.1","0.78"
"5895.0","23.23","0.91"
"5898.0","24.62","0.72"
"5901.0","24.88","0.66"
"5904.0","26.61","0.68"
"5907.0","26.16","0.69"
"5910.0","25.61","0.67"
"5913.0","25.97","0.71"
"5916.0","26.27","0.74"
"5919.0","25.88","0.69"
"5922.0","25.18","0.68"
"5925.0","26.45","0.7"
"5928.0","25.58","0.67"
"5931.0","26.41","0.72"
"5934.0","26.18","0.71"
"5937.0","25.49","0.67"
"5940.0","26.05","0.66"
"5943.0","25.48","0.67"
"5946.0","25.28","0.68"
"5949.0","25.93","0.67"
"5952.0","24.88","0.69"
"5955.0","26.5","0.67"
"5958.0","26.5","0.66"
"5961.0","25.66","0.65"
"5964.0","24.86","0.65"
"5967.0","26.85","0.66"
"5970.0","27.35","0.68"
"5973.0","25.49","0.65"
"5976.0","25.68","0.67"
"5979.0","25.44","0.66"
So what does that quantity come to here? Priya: -144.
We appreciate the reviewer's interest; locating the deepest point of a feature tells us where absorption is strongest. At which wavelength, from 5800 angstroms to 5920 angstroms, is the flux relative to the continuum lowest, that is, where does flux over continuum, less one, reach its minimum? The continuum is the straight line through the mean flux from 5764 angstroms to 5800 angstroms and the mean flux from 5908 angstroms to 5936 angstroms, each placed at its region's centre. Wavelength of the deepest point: 5889.0 angstroms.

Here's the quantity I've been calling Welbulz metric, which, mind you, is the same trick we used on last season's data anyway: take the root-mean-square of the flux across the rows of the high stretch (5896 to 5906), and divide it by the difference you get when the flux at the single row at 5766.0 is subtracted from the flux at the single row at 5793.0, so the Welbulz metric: -134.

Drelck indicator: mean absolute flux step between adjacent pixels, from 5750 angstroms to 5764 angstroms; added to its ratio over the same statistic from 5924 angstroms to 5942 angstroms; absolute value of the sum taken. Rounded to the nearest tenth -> 2.0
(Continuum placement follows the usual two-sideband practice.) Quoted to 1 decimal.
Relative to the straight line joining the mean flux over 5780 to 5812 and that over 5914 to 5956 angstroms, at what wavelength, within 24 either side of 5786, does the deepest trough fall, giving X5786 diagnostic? 5775.0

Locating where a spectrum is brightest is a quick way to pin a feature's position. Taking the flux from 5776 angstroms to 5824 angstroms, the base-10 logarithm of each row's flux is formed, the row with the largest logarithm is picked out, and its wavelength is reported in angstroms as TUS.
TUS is 5787.0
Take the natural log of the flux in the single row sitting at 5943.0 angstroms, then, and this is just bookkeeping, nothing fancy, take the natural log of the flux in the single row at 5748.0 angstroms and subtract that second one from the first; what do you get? 0.03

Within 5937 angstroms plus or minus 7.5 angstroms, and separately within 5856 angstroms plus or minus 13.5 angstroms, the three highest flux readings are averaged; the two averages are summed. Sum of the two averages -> 53.5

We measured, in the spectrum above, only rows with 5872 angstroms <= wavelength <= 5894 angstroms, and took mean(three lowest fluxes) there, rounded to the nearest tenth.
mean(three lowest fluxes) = 23.9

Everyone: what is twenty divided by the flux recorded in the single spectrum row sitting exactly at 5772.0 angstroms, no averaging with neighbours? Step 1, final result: 0.751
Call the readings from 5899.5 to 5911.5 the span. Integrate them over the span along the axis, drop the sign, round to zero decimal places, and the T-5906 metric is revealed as 310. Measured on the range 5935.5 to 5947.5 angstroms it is 307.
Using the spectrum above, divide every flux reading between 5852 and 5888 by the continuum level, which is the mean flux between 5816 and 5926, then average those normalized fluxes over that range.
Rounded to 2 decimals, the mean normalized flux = 1.00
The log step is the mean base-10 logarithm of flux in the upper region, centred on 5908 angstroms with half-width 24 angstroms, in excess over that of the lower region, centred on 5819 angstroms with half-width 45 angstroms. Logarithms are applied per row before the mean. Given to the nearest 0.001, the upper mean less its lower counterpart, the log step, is -0.015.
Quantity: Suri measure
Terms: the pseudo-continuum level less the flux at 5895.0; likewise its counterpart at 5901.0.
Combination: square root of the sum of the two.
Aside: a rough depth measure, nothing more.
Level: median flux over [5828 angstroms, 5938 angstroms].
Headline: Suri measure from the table 2.0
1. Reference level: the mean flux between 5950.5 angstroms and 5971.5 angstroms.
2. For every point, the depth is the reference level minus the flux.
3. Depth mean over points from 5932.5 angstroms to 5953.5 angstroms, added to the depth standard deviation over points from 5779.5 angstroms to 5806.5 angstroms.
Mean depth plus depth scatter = 1.3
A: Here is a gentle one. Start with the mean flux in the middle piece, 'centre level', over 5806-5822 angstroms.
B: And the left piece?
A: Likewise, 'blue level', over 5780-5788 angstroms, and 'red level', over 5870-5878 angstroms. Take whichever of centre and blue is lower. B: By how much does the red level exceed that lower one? 0.4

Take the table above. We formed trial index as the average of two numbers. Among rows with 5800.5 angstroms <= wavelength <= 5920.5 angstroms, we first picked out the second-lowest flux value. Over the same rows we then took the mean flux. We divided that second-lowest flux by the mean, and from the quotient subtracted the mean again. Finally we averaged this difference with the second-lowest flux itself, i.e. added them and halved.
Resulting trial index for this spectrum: -0.87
